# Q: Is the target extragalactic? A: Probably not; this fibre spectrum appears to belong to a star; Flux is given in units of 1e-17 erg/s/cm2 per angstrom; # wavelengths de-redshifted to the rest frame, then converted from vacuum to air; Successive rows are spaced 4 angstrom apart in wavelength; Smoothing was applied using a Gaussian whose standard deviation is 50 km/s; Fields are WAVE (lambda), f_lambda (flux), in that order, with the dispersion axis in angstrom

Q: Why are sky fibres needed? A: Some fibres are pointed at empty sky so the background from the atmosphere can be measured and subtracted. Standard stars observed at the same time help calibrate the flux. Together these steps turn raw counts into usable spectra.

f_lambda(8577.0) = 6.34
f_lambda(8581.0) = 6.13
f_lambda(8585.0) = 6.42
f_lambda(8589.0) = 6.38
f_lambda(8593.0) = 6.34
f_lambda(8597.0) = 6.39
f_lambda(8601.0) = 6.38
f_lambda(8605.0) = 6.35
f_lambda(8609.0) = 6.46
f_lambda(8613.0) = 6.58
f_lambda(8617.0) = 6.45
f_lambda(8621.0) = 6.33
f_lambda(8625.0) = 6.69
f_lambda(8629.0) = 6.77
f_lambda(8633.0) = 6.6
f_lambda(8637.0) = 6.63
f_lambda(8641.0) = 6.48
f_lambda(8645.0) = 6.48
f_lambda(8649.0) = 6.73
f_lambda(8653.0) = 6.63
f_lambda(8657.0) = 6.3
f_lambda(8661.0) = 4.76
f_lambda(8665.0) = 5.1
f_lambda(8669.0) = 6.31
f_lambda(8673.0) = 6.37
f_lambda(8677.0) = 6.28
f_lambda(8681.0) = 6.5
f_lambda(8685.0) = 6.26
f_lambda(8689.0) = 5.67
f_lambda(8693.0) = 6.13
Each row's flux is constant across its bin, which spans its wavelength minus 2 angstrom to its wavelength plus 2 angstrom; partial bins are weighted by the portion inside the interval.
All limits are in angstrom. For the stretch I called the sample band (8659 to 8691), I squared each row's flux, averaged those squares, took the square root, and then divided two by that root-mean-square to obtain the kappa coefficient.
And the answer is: 0.337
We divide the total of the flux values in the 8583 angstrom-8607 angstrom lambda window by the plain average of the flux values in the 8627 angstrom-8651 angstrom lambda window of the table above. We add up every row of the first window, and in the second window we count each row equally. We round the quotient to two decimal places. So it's 5.78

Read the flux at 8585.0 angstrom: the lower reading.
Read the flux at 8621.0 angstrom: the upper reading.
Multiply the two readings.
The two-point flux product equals 40.6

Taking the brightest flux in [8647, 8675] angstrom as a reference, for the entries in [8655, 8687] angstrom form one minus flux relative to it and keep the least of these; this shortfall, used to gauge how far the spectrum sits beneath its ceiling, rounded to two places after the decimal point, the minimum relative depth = 0.03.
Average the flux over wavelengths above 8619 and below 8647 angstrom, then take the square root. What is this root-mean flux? 2.56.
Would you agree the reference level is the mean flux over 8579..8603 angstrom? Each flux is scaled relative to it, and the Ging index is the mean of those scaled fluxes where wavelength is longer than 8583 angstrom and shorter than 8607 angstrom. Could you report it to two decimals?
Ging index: 1.01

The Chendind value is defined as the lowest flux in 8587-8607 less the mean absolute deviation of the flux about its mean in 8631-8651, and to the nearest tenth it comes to 6.3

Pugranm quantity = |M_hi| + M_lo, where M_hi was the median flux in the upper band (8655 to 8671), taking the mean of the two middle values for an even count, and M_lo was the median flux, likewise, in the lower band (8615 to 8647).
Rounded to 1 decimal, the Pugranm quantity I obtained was 12.2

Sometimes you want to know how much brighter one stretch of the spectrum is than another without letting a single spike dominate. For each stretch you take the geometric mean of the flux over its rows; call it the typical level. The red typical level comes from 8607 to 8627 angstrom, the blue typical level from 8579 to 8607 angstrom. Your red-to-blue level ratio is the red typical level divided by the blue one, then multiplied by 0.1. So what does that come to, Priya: 0.103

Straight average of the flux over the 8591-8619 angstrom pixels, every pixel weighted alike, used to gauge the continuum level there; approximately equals 6.42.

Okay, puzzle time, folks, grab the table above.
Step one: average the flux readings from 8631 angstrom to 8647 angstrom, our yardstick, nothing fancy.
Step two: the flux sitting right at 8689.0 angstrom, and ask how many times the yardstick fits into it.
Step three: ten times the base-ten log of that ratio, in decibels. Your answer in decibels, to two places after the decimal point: -0.62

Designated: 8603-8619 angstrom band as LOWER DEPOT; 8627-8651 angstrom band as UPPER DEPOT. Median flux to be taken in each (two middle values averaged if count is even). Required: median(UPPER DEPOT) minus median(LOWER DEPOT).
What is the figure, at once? 0.16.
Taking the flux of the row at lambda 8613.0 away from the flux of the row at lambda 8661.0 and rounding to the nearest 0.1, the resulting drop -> -1.8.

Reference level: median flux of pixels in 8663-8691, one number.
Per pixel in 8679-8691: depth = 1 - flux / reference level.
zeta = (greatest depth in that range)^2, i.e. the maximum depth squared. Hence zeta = 0.009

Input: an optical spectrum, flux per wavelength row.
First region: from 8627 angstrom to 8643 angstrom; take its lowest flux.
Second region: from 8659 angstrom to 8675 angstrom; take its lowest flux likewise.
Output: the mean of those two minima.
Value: 5.6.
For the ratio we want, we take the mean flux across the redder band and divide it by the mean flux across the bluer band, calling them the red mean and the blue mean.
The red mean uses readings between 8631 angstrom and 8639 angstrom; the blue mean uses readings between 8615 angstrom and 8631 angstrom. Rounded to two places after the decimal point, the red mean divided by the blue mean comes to 1.01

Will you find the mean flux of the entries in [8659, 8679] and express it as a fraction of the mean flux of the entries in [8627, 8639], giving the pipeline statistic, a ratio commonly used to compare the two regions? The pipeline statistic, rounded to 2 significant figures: 0.86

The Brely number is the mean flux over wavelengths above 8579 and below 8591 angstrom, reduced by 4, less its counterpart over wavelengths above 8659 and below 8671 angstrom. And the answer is -3.1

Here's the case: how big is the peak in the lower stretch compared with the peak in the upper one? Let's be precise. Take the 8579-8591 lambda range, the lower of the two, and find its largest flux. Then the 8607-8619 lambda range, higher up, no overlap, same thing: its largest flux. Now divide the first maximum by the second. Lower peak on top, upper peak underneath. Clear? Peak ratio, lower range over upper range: 0.98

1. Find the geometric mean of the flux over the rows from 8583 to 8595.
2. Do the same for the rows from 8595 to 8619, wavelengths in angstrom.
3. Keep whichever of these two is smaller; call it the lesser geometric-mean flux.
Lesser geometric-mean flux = 6.4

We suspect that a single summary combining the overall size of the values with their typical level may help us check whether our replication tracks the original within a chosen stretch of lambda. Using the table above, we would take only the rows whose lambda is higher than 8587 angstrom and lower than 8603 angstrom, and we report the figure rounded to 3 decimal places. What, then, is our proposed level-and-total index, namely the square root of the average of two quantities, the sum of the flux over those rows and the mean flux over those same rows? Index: 3.991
